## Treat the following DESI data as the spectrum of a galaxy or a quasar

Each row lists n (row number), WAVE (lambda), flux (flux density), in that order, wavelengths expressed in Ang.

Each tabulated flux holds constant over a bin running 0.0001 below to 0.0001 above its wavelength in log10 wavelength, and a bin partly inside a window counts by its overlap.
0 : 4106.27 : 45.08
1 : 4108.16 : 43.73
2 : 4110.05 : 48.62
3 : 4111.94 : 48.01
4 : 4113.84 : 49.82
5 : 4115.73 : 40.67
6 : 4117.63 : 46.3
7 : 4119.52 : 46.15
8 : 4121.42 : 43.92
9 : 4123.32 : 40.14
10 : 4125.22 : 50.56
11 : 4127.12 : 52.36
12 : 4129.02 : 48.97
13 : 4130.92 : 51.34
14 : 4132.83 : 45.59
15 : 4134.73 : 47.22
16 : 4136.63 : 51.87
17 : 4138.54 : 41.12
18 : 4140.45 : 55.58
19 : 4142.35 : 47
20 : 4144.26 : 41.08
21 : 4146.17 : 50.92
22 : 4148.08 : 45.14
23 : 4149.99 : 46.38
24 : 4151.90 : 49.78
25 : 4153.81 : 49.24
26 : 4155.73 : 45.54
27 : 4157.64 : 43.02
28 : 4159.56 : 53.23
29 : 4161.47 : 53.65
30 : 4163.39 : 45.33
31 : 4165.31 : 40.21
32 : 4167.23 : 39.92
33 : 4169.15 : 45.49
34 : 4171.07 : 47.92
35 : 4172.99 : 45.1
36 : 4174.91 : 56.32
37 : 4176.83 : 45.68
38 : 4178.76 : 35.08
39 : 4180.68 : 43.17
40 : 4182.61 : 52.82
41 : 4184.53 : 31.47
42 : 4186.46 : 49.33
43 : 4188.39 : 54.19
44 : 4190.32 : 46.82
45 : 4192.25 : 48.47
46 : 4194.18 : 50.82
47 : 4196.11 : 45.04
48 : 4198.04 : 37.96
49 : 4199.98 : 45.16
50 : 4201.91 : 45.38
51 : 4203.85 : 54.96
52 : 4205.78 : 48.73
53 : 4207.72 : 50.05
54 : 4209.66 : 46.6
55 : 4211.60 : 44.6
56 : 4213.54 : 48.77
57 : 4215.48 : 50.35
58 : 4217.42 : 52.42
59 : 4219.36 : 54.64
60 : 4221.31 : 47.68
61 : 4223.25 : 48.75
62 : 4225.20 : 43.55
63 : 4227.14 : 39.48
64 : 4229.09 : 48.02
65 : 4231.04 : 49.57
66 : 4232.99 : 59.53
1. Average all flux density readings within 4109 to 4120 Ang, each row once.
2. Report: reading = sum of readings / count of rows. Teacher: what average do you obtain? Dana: 46.6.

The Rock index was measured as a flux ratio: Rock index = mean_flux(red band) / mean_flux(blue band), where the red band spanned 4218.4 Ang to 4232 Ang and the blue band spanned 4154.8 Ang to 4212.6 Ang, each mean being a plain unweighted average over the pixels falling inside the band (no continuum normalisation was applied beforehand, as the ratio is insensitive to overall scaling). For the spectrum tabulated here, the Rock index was 1.02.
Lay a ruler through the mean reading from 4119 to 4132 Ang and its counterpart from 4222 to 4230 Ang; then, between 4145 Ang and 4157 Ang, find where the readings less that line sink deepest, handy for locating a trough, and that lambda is 4148.08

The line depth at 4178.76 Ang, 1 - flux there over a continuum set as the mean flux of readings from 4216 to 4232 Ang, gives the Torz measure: 0.27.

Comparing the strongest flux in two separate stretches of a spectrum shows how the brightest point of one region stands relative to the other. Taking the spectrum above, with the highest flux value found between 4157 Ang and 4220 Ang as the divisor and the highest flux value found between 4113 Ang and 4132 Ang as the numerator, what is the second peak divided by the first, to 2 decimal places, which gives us 0.93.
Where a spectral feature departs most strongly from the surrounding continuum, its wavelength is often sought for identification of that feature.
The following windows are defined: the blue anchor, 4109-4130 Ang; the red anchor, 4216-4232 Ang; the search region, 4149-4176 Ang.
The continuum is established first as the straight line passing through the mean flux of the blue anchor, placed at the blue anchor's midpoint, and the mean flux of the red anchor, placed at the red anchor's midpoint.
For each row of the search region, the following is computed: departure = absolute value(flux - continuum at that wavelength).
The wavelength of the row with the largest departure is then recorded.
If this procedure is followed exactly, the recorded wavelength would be 4174.91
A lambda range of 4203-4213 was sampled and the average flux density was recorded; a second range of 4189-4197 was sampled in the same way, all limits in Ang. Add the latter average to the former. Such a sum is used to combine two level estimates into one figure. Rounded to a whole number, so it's 97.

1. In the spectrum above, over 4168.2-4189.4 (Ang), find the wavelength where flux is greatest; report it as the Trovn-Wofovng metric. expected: 4174.91 Ang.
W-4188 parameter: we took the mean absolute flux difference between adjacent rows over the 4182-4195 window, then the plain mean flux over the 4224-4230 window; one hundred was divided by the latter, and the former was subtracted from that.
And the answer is -7.0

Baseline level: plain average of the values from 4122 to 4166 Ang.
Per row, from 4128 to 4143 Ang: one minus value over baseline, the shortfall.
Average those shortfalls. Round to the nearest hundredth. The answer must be -0.02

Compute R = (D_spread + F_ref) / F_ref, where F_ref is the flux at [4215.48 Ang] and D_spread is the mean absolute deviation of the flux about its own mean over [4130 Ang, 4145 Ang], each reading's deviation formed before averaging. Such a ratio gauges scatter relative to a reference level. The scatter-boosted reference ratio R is 1.08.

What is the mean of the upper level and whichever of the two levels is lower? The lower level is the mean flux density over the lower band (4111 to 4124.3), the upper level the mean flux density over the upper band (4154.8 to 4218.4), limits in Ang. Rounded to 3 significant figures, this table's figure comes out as 45.9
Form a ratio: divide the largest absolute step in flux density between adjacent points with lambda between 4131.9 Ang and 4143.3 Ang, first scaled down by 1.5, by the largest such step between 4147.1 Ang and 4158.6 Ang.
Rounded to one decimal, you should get 2.6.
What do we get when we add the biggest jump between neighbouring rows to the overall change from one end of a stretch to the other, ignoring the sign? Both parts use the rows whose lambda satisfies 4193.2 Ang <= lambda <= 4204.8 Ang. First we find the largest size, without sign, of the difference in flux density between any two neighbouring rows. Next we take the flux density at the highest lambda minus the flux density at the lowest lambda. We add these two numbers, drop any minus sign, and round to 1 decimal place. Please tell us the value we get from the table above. 13.7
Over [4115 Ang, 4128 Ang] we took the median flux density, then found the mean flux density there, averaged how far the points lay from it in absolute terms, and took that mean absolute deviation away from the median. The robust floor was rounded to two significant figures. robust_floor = 43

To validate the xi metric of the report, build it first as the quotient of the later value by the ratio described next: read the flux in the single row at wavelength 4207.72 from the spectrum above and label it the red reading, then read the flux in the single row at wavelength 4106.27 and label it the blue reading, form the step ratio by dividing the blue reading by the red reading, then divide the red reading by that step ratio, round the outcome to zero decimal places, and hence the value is 56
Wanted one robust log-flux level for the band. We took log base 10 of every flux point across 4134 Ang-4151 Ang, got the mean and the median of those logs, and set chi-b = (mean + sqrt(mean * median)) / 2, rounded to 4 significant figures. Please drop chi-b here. 1.673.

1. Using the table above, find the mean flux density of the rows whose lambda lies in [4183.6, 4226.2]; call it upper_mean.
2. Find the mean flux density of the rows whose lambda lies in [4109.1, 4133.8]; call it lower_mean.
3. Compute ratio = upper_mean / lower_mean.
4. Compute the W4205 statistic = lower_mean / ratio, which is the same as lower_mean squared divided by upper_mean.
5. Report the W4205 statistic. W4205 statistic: 46.7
